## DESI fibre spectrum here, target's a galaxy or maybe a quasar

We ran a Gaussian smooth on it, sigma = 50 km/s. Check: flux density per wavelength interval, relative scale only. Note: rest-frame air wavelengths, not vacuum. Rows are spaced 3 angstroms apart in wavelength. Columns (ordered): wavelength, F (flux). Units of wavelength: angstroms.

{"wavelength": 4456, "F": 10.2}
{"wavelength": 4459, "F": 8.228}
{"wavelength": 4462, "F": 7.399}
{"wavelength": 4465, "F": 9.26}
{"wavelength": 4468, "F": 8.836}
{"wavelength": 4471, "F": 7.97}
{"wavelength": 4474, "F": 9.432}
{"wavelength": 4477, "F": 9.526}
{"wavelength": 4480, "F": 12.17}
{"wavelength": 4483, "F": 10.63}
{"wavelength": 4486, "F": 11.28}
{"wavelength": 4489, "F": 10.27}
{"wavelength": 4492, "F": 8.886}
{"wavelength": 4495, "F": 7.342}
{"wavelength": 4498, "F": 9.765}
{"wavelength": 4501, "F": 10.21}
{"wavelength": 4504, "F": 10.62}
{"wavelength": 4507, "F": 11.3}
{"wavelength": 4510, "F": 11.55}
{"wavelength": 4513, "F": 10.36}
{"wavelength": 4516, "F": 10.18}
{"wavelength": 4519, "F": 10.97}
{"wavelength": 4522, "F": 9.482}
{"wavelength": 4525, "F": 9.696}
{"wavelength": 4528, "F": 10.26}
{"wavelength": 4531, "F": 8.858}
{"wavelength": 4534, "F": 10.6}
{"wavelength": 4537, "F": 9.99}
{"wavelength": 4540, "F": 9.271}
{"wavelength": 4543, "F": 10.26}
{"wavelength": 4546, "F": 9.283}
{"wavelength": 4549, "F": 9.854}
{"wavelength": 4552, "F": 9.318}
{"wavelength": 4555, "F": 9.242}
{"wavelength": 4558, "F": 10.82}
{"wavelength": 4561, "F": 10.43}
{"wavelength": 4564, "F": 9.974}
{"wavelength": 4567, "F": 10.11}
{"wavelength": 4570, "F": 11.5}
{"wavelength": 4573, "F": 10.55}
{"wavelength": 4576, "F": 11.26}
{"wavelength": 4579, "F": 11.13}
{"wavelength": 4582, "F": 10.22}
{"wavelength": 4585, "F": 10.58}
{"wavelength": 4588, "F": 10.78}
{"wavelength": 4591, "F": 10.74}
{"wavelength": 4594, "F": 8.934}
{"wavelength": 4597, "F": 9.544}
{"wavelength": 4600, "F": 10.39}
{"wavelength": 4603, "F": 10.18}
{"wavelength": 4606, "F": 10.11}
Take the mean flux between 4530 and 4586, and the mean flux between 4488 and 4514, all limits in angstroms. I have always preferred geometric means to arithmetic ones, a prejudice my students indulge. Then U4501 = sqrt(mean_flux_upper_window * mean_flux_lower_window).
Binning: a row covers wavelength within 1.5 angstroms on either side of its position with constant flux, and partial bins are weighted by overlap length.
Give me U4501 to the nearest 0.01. 10.10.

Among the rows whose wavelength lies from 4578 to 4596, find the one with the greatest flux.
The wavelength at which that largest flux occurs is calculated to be 4579 angstroms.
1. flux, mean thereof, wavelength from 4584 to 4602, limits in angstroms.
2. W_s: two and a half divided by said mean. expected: 0.246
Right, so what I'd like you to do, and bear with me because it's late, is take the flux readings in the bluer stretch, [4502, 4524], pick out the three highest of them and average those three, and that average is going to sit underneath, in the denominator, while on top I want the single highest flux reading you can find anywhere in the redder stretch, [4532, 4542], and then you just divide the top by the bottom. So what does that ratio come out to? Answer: 0.940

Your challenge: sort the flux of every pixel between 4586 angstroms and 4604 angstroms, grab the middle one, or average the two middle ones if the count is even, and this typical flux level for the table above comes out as 10.3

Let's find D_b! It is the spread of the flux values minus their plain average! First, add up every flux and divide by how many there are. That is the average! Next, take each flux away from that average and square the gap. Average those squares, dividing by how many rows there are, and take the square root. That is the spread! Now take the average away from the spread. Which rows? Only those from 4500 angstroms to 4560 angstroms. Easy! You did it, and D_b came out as -9.4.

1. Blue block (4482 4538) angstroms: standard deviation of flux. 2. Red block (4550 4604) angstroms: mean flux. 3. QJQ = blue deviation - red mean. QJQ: -9.3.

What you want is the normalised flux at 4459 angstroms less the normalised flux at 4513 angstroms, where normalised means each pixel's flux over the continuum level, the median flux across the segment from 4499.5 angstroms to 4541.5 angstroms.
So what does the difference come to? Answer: -0.21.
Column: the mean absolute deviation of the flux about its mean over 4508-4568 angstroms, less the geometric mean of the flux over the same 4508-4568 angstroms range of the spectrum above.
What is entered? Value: -9.5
